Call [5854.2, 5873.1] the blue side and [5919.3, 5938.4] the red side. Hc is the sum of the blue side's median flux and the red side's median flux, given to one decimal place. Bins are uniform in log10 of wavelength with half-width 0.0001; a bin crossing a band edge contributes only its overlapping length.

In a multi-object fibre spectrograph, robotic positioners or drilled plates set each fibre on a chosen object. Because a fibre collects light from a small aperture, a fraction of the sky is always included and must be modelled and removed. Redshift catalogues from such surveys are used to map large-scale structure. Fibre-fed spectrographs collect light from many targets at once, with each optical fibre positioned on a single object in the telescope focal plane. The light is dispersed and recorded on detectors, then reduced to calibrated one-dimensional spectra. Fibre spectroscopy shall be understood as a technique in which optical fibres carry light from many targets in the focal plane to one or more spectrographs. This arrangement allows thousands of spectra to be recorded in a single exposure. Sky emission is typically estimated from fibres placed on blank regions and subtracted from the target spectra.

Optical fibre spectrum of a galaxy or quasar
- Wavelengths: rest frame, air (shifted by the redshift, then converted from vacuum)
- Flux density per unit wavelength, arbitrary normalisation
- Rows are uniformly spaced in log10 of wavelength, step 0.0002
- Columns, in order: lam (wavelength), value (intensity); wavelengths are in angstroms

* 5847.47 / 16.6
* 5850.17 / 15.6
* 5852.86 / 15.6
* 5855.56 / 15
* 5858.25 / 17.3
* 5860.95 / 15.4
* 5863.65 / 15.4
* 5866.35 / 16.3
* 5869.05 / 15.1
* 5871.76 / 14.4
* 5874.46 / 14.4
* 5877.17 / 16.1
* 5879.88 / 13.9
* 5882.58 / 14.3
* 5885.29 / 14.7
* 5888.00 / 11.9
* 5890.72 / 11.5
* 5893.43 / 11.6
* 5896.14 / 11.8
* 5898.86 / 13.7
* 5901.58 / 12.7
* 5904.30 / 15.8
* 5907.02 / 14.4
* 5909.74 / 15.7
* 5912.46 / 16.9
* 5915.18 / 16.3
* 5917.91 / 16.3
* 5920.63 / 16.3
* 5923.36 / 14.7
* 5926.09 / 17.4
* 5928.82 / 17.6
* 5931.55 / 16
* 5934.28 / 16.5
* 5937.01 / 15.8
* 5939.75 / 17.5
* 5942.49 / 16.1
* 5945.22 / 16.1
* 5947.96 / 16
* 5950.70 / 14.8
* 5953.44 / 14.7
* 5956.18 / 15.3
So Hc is 31.7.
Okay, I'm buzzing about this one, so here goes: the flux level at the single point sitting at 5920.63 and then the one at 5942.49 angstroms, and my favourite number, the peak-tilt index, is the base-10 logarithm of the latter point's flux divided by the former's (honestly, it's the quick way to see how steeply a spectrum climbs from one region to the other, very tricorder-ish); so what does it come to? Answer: -0.005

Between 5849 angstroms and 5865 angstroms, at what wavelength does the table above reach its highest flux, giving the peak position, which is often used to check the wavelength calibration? 5858.25 angstroms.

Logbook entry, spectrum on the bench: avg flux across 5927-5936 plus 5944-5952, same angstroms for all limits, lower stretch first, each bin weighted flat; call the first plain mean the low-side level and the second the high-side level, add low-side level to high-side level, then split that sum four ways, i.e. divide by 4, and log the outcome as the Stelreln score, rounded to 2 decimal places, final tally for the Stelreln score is 8.08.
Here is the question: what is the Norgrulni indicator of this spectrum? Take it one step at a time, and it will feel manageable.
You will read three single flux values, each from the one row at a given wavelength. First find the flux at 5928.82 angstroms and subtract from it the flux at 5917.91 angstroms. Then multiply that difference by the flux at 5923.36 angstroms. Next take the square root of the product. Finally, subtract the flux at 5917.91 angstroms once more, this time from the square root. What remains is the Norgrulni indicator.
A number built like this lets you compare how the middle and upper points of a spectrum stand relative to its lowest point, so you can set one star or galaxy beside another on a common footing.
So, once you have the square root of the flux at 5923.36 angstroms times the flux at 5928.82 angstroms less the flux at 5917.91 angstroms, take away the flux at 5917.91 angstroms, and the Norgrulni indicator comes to -12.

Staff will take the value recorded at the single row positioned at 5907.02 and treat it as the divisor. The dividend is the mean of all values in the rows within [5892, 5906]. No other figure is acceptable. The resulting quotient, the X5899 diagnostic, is 0.91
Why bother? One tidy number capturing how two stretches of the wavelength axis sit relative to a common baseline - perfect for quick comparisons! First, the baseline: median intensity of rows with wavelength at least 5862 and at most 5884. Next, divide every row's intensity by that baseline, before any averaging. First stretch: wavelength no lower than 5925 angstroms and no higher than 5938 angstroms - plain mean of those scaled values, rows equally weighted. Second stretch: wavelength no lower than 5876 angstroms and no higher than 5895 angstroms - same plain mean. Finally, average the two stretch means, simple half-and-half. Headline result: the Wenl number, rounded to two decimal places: 1.02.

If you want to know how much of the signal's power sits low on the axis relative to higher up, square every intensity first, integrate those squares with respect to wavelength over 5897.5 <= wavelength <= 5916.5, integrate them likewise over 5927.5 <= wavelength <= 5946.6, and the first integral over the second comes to 0.83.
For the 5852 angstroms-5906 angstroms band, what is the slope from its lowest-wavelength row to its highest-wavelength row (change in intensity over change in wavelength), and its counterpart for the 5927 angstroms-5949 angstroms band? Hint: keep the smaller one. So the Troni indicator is -0.084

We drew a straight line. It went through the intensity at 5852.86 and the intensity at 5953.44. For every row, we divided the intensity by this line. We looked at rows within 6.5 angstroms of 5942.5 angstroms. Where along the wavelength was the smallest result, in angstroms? 5937.01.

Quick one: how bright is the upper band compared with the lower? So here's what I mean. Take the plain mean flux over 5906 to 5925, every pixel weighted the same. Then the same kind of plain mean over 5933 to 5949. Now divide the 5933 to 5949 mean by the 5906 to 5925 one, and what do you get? 1.03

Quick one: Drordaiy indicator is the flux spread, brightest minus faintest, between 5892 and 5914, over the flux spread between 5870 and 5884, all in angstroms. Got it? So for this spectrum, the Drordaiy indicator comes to 2.4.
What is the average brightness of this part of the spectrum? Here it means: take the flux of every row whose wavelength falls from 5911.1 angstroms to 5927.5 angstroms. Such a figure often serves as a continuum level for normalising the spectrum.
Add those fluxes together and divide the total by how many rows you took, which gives 16.3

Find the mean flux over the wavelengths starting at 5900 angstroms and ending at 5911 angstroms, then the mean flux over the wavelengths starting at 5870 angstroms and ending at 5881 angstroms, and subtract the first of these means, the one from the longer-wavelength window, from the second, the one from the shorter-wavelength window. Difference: 0.1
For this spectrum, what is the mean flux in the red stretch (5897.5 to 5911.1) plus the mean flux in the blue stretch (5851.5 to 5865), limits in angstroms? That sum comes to 30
